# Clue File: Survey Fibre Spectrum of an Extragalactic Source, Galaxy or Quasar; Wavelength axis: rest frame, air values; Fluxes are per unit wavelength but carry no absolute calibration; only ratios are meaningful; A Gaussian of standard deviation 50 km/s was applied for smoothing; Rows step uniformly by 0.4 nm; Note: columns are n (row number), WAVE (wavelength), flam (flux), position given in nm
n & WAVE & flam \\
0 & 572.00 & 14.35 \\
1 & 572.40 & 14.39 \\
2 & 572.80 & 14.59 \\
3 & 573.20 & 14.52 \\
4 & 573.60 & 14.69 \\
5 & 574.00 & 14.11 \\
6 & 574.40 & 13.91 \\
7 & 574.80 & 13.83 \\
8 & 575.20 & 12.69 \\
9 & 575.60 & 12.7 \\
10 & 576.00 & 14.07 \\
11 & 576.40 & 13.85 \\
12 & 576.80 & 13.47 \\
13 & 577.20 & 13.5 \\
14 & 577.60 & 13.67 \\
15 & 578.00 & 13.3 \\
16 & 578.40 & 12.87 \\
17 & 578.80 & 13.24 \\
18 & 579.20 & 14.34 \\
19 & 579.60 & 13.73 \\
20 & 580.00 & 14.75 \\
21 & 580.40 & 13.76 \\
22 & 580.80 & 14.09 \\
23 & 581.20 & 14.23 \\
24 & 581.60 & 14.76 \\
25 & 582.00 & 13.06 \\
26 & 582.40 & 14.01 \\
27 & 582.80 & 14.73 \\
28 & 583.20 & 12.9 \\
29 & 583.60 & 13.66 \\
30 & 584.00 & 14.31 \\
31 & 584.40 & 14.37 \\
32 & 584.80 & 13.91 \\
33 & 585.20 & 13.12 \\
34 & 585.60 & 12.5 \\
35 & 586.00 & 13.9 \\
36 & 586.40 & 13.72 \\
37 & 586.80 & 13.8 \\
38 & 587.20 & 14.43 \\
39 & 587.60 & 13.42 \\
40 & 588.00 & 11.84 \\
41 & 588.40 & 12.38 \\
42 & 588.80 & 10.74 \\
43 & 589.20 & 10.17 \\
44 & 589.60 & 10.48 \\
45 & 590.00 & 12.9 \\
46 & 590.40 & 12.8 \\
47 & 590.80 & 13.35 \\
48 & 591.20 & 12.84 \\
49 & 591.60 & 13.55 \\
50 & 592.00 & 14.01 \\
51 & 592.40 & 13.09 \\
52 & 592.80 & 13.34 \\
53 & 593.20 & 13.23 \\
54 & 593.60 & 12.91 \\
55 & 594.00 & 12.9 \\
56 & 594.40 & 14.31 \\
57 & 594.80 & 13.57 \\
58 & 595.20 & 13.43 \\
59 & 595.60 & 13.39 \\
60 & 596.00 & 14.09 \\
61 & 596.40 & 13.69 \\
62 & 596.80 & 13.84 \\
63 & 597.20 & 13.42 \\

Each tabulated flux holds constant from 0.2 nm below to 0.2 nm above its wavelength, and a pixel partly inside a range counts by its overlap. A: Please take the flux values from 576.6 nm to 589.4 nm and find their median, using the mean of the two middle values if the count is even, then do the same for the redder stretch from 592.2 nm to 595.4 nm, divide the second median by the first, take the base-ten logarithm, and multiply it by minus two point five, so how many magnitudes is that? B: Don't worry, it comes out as 0.033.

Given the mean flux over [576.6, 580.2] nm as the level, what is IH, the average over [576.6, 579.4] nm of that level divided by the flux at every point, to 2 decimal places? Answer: 1.01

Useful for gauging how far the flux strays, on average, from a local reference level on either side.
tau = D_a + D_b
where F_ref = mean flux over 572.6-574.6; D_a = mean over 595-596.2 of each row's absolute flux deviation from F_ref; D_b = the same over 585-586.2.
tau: 1.9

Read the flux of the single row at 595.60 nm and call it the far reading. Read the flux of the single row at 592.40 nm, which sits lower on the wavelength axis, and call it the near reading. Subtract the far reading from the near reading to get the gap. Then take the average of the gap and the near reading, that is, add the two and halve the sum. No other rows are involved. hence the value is 6.4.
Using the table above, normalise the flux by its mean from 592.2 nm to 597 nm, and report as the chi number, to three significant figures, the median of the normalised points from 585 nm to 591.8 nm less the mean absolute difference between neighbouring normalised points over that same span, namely 0.897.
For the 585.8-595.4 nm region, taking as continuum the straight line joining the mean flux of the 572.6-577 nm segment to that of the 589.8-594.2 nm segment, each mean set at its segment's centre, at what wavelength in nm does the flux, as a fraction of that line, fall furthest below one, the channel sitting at 589.20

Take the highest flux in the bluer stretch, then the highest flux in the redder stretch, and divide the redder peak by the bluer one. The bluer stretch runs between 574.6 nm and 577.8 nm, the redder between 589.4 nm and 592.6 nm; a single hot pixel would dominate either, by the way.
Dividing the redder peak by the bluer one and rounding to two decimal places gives 1.00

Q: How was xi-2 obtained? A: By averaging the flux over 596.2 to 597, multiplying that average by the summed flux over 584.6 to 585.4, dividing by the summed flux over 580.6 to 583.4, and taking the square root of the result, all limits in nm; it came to 2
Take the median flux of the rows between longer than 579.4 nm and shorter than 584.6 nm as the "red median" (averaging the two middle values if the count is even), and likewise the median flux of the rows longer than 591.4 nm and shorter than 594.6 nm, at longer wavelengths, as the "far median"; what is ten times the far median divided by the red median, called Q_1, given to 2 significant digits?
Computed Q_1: 9.4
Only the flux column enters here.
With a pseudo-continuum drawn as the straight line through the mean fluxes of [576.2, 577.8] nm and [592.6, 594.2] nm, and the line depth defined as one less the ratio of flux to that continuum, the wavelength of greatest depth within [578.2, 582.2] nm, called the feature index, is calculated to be 578.40 nm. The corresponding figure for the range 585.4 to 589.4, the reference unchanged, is 589.20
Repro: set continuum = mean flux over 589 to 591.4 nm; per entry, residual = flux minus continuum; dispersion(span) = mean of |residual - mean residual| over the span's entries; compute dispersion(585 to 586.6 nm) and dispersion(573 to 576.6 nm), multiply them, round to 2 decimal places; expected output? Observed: 0.25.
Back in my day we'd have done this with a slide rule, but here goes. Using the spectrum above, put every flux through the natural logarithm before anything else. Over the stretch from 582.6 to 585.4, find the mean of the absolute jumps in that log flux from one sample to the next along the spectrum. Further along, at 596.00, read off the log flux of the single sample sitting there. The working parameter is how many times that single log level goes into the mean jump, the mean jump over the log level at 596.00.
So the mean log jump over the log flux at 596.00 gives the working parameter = 0.0209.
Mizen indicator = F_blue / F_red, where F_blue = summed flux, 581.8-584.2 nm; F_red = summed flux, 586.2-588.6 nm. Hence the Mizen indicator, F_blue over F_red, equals 1.04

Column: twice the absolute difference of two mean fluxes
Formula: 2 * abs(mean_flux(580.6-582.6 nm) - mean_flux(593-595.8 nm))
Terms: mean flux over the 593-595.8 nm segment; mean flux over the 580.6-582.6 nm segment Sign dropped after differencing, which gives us 1.28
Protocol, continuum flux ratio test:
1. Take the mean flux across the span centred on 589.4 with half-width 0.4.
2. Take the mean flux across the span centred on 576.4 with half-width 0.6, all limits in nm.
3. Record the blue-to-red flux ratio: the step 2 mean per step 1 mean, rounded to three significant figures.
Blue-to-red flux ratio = 1.34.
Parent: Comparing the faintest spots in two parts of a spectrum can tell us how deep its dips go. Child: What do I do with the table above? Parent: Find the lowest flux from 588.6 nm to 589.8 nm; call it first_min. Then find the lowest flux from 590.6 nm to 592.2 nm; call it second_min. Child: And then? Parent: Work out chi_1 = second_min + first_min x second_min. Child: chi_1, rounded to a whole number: 143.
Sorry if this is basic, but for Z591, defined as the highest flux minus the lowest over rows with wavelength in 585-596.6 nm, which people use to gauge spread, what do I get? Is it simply 4.3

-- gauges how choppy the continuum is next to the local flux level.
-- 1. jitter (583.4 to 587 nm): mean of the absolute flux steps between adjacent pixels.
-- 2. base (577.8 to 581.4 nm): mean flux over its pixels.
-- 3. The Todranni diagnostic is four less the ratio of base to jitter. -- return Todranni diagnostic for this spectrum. -22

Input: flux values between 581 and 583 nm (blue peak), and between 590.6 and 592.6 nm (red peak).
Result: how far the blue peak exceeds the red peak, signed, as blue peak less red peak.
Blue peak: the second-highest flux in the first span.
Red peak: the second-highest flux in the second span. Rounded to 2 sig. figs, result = 1.2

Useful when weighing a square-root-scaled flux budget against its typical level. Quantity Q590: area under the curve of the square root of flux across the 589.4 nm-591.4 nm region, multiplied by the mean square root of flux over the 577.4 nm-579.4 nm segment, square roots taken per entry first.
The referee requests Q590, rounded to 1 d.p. 25.9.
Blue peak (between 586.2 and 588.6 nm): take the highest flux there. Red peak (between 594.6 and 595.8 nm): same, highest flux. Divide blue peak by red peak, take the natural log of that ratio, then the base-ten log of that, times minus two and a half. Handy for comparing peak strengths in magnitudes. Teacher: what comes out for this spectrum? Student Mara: 3.03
